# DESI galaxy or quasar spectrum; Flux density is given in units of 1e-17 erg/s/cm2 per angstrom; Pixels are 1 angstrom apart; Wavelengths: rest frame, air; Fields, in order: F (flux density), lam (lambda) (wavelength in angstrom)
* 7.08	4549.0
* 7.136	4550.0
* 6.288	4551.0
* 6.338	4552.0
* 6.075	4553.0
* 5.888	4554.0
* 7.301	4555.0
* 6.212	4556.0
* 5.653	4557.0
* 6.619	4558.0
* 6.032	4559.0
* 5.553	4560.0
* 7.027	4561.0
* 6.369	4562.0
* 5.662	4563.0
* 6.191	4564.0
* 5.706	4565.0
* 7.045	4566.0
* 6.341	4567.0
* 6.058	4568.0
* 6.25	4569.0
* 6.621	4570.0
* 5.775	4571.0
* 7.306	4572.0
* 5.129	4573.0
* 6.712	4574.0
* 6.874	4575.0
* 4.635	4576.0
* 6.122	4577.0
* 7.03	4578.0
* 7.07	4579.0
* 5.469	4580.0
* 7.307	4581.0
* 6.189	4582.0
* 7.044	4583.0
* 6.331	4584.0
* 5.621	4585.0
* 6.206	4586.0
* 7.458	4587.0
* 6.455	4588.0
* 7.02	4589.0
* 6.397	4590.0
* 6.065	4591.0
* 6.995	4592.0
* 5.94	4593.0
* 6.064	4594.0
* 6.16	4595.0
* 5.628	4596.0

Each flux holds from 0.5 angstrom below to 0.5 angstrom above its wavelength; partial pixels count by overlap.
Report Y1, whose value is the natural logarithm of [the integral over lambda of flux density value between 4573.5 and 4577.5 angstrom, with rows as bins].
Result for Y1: 3.19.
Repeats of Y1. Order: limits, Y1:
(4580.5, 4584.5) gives 3.29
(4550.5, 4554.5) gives 3.20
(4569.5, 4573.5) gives 3.21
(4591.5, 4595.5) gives 3.23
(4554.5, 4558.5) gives 3.25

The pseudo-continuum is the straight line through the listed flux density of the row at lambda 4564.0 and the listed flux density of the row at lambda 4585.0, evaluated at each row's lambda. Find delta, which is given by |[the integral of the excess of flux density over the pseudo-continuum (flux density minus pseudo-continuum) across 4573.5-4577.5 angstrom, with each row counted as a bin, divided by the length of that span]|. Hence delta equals 0.21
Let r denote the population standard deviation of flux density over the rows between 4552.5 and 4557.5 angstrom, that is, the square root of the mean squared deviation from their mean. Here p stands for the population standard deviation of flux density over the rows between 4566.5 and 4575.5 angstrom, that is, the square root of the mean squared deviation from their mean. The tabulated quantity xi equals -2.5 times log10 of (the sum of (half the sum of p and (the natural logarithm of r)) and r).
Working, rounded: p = 0.61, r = 0.57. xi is 0.6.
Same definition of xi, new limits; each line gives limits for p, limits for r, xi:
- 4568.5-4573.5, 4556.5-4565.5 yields 0.8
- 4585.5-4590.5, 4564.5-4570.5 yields 1.6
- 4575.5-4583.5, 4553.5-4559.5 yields 0.4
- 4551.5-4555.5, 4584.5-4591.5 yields 0.6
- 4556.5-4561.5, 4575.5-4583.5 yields -0.1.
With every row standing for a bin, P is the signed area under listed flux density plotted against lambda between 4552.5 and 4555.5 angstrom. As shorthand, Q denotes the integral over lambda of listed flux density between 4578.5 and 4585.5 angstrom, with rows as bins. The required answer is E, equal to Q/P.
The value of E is 2.34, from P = 19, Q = 45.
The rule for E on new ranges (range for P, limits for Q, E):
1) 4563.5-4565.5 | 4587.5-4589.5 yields 1.13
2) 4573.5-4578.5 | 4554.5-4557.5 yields 0.61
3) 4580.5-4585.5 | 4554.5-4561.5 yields 1.37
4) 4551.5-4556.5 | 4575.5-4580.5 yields 0.95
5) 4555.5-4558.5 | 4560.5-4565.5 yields 1.67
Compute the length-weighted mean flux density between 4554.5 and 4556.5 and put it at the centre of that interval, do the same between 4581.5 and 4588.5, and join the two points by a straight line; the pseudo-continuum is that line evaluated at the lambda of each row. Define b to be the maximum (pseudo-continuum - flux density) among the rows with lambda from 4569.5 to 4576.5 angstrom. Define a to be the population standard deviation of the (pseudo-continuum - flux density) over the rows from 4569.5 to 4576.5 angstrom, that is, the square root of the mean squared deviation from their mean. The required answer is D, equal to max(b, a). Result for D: 1.92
